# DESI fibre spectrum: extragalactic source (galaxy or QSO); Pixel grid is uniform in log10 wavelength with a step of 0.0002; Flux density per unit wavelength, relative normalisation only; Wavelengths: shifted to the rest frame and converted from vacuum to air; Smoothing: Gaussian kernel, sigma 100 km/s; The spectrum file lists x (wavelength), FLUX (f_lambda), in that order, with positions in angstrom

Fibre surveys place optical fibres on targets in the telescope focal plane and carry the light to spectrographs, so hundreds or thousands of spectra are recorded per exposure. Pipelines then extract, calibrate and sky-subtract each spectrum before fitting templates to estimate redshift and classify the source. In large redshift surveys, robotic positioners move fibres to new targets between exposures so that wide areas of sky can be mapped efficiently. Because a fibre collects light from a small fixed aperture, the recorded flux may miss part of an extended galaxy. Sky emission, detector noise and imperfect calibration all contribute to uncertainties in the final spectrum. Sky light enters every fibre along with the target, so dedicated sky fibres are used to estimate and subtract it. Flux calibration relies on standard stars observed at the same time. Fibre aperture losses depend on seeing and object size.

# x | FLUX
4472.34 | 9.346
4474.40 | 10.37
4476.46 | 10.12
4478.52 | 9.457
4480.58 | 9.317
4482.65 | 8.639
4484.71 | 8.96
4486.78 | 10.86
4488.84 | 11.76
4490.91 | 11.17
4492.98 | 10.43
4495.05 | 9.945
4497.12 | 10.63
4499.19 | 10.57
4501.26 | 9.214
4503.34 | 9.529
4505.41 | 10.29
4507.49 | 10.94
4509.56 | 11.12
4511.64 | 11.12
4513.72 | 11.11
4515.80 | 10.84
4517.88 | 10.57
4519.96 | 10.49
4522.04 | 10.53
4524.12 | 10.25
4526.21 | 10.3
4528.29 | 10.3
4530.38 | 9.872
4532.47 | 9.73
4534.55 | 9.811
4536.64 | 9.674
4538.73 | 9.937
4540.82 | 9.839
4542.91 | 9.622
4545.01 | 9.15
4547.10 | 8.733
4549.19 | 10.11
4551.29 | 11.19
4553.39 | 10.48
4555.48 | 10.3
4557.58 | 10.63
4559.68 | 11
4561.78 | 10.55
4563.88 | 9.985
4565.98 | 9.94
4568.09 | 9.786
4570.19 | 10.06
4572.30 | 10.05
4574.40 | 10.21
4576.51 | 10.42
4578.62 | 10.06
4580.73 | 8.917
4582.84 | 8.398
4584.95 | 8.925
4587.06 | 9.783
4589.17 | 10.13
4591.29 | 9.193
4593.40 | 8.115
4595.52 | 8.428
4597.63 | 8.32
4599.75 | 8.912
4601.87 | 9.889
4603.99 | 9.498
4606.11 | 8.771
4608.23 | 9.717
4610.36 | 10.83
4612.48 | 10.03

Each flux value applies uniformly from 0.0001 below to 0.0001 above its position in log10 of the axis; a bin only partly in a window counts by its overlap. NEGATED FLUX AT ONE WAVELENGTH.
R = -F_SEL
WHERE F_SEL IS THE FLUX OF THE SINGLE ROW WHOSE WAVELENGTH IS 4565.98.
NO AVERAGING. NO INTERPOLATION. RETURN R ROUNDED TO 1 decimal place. -9.9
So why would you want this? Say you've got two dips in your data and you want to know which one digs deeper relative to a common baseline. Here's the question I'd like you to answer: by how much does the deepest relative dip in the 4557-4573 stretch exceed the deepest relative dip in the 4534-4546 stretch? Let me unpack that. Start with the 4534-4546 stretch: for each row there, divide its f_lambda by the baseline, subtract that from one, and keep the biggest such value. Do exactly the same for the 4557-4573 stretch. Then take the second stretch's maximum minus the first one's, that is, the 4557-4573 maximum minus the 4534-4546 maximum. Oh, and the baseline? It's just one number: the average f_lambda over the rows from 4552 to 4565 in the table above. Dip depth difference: -0.06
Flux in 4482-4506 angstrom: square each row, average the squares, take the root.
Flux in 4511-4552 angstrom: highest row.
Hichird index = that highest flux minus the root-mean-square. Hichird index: 1.0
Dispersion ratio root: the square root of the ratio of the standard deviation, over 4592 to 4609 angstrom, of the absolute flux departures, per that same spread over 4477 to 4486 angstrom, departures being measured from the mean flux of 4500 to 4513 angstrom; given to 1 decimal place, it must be 1.4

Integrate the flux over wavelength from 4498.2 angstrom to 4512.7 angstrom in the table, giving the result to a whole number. 151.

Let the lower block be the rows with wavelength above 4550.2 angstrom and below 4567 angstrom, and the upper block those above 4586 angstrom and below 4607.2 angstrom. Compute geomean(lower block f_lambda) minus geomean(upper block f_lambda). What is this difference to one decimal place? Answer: 1.4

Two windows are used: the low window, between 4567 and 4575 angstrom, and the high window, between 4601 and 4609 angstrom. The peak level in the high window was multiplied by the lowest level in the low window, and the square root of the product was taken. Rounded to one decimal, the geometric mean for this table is 9.8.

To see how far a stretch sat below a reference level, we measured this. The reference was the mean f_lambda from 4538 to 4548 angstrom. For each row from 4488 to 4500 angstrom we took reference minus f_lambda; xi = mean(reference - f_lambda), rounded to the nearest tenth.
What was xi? -1.3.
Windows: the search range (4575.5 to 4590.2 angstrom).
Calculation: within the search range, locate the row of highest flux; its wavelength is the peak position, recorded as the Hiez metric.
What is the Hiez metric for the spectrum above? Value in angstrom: 4576.51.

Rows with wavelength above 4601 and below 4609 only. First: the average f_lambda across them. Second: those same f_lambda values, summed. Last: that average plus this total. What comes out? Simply 47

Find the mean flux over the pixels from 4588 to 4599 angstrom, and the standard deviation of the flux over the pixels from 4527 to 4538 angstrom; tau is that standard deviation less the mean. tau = -8.6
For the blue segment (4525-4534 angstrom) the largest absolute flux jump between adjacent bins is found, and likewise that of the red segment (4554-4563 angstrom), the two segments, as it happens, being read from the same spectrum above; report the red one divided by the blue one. 1.1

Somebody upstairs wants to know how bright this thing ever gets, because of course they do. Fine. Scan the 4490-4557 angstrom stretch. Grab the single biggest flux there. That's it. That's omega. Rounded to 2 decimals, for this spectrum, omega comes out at 11.19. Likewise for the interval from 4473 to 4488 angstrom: 10.86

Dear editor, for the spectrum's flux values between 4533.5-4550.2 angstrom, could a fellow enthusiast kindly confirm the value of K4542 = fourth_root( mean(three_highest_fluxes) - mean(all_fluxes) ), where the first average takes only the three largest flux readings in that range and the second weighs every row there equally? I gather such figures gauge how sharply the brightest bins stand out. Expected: 0.77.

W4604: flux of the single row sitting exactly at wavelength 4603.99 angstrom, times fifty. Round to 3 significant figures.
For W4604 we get 475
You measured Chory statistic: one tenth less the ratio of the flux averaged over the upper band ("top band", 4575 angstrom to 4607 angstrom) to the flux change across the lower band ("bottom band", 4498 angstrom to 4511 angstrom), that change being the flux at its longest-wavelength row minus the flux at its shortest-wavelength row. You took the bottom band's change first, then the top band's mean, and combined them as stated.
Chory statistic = -17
